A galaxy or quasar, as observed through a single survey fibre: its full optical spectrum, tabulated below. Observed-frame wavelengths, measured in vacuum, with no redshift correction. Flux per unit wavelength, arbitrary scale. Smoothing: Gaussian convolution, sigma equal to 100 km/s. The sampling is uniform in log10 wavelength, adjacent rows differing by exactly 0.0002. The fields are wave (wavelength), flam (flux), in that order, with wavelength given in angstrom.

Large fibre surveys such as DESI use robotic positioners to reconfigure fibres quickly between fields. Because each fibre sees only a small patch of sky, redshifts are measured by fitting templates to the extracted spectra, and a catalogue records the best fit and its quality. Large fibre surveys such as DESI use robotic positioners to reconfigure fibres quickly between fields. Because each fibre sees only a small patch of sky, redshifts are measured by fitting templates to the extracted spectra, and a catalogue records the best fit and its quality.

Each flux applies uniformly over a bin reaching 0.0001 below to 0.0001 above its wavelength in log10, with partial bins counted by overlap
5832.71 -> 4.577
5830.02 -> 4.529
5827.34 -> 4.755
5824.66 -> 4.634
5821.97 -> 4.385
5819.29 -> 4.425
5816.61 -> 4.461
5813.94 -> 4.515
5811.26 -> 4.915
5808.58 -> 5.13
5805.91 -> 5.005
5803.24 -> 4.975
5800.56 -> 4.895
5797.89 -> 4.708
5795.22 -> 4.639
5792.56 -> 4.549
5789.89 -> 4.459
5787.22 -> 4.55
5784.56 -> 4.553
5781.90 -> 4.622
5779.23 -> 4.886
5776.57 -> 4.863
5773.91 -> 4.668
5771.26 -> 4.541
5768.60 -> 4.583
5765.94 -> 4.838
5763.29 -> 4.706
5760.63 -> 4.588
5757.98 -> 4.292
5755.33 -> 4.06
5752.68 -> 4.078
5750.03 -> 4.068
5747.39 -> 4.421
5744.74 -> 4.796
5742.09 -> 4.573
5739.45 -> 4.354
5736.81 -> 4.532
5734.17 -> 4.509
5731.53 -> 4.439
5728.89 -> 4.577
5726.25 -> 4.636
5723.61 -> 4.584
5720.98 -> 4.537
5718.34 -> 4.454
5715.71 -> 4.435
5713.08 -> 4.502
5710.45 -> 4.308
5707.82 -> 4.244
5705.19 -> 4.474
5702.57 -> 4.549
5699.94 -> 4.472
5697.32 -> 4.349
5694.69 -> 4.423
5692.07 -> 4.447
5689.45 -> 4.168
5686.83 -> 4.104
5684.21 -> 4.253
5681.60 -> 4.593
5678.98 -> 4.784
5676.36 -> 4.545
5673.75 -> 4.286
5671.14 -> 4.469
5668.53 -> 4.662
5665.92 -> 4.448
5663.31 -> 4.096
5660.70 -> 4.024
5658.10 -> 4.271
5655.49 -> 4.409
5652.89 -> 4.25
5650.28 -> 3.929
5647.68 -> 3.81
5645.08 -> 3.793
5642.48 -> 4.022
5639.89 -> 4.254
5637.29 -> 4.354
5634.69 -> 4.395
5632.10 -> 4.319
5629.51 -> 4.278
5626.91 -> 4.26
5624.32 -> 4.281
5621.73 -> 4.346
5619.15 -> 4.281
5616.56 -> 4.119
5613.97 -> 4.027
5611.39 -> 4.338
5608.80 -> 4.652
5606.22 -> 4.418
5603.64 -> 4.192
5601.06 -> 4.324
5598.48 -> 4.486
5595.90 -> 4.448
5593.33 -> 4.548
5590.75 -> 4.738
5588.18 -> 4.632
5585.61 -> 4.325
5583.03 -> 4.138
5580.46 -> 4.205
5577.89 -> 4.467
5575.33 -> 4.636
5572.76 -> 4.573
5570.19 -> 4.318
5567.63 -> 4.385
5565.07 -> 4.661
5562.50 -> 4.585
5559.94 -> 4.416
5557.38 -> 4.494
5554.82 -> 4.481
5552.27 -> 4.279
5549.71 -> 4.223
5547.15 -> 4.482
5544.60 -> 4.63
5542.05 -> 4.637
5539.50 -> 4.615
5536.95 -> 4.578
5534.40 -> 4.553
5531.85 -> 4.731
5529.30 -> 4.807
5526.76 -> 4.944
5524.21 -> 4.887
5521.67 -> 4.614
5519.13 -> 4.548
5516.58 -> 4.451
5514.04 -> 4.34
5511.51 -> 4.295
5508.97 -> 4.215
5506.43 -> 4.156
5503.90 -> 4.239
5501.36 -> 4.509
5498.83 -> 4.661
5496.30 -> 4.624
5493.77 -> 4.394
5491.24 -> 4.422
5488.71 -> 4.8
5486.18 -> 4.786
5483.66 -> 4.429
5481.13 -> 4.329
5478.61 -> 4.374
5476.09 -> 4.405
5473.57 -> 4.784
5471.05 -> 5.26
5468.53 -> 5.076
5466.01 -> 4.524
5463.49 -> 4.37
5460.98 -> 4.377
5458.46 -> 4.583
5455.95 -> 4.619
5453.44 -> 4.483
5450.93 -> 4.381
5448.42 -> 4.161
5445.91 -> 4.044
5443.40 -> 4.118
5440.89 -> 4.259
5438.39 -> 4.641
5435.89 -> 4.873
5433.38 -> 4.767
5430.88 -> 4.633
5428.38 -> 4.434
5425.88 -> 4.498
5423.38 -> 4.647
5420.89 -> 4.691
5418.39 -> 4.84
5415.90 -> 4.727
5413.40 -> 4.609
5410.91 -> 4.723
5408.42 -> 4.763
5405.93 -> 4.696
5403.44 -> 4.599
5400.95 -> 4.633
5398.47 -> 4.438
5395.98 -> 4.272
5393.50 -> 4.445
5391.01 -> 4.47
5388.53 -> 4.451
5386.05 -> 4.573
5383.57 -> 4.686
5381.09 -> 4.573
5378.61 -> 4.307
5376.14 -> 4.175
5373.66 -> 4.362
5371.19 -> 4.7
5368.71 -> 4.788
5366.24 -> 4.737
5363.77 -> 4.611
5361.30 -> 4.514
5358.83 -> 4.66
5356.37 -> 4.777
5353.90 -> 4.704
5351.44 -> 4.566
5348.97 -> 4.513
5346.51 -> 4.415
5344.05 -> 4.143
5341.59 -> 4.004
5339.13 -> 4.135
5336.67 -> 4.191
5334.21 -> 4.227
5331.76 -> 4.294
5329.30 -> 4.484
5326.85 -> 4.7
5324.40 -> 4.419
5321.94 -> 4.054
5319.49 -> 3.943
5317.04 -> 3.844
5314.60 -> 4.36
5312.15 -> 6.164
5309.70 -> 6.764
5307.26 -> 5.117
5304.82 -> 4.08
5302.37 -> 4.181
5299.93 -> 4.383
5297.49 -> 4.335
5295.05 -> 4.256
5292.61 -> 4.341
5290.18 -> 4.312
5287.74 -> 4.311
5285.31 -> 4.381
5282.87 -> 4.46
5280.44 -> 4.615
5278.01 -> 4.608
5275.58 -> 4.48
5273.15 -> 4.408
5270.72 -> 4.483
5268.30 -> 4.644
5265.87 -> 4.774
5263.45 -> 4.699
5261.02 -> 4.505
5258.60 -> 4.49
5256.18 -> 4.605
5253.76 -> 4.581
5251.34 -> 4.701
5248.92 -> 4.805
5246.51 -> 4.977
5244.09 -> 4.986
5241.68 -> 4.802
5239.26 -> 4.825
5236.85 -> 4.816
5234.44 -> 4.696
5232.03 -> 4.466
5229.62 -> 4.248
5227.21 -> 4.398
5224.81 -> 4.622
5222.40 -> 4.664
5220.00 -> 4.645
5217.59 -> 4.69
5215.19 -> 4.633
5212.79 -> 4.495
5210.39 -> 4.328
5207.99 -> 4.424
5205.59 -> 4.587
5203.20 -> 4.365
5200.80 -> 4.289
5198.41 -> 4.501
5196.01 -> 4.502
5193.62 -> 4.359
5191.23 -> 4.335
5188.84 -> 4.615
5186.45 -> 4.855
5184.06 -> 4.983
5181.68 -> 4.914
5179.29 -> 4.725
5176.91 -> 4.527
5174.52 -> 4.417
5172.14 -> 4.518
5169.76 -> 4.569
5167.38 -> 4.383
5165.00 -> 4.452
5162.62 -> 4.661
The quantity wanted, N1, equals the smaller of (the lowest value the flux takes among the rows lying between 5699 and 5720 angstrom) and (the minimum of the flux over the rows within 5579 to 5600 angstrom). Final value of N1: 4.138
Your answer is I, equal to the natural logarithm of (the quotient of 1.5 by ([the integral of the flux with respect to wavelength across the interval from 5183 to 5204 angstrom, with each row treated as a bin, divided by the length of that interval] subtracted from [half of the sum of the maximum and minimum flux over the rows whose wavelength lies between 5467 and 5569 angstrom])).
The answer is 2.15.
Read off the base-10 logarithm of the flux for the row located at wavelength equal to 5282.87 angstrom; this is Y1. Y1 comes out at 0.649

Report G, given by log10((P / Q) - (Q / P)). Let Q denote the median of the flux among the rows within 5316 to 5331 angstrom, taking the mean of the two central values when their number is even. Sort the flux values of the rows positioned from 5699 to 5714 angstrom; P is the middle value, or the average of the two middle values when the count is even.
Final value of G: -0.96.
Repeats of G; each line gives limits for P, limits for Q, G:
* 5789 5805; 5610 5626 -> -0.76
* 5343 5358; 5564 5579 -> -2.07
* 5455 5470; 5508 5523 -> -1.15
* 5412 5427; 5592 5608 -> -0.98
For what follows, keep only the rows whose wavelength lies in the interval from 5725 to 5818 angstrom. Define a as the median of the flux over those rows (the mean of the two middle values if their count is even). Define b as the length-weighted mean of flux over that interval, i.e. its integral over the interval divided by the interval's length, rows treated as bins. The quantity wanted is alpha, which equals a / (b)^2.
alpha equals 0.216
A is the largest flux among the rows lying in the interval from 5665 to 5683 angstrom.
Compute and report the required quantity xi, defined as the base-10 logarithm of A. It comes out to 0.680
